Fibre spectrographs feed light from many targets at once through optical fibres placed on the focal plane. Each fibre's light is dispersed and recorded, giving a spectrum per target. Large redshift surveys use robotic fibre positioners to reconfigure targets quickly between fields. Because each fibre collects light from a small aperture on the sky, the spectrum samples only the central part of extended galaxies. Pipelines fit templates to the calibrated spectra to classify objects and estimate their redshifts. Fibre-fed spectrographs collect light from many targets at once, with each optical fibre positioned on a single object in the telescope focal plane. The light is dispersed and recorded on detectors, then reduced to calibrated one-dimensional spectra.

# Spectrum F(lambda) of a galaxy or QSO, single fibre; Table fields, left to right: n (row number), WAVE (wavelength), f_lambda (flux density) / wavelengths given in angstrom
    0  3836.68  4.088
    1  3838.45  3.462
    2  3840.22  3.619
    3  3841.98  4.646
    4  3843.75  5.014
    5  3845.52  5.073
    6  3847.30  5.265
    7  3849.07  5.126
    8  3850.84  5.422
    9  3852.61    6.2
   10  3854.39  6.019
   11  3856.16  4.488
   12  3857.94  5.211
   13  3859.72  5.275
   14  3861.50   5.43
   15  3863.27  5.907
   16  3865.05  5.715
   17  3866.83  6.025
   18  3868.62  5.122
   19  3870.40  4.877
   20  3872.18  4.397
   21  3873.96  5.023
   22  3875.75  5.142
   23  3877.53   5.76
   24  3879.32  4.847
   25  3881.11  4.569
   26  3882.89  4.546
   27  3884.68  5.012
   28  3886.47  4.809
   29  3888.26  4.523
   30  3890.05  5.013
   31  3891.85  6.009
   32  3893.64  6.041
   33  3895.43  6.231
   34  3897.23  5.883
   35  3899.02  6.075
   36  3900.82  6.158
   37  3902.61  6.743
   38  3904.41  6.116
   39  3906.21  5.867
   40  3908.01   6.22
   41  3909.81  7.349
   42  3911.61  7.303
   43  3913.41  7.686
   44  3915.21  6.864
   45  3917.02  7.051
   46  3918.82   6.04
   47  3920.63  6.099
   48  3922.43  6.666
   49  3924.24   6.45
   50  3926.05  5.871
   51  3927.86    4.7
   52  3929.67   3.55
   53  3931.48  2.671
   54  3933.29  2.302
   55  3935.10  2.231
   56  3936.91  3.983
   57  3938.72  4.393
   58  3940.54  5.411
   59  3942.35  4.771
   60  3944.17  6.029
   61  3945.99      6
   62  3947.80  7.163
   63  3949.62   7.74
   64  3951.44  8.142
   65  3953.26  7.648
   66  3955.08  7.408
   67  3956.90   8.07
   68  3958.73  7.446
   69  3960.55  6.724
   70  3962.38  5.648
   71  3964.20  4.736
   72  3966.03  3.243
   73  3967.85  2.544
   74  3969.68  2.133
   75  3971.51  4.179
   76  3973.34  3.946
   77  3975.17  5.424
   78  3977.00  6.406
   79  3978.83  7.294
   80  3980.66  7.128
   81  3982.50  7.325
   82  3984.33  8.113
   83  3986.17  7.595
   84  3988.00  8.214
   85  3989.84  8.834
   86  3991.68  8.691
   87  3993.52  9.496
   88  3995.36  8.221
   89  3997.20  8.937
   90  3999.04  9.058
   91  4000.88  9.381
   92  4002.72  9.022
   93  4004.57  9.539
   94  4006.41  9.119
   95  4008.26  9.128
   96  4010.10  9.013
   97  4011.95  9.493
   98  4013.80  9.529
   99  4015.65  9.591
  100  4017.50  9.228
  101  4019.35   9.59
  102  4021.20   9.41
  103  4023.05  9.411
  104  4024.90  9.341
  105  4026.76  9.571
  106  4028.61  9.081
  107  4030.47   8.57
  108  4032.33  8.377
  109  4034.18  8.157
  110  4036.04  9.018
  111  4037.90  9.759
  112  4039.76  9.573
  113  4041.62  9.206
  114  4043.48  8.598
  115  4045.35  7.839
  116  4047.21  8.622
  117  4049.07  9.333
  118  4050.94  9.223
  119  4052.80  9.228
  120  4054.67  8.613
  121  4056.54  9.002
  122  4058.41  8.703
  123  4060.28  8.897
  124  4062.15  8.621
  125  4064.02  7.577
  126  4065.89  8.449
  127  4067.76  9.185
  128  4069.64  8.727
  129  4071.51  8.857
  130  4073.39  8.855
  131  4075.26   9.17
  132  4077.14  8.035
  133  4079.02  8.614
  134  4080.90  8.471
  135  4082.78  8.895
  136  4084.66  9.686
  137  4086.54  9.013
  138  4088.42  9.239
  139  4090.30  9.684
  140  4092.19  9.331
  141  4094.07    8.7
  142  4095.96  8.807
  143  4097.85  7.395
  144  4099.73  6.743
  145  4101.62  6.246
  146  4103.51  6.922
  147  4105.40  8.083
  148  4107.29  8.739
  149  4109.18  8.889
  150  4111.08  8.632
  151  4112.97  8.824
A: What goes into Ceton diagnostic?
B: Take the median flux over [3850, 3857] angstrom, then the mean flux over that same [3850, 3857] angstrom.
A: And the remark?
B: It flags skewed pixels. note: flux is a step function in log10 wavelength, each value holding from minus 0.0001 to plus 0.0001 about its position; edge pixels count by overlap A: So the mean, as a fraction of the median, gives 0.97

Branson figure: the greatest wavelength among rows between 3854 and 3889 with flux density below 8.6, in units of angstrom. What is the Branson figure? 3888.26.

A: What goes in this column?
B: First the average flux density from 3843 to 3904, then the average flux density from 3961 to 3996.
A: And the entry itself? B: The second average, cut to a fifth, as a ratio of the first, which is 0.23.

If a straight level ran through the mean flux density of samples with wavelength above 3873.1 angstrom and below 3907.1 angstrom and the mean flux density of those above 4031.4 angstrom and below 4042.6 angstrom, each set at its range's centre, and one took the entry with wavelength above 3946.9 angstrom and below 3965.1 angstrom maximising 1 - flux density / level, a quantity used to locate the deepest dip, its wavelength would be 3964.20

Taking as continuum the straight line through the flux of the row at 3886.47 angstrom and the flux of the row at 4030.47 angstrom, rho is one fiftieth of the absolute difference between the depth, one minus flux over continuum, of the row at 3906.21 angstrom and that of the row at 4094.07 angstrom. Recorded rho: 0.005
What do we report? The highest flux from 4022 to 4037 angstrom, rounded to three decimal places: 9.571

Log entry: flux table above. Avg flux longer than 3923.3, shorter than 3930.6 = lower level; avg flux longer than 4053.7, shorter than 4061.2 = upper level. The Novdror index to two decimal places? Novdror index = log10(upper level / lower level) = 0.23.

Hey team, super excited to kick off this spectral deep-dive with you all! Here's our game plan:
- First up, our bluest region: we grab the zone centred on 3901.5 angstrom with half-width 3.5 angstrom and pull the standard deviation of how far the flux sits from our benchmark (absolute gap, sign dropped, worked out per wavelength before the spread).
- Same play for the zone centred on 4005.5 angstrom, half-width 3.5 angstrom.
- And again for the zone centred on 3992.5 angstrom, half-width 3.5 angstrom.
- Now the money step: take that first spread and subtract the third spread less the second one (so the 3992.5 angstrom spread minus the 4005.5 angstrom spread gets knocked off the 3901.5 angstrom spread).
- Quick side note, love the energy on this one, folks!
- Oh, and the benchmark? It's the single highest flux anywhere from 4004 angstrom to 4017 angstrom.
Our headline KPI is 0.02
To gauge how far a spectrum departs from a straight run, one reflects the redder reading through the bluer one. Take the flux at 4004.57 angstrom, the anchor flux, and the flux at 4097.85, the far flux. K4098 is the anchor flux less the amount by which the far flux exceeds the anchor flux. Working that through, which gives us 11.7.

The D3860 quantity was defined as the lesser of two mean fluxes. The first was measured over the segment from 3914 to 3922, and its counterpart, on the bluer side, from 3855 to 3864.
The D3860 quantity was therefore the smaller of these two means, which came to 5.3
